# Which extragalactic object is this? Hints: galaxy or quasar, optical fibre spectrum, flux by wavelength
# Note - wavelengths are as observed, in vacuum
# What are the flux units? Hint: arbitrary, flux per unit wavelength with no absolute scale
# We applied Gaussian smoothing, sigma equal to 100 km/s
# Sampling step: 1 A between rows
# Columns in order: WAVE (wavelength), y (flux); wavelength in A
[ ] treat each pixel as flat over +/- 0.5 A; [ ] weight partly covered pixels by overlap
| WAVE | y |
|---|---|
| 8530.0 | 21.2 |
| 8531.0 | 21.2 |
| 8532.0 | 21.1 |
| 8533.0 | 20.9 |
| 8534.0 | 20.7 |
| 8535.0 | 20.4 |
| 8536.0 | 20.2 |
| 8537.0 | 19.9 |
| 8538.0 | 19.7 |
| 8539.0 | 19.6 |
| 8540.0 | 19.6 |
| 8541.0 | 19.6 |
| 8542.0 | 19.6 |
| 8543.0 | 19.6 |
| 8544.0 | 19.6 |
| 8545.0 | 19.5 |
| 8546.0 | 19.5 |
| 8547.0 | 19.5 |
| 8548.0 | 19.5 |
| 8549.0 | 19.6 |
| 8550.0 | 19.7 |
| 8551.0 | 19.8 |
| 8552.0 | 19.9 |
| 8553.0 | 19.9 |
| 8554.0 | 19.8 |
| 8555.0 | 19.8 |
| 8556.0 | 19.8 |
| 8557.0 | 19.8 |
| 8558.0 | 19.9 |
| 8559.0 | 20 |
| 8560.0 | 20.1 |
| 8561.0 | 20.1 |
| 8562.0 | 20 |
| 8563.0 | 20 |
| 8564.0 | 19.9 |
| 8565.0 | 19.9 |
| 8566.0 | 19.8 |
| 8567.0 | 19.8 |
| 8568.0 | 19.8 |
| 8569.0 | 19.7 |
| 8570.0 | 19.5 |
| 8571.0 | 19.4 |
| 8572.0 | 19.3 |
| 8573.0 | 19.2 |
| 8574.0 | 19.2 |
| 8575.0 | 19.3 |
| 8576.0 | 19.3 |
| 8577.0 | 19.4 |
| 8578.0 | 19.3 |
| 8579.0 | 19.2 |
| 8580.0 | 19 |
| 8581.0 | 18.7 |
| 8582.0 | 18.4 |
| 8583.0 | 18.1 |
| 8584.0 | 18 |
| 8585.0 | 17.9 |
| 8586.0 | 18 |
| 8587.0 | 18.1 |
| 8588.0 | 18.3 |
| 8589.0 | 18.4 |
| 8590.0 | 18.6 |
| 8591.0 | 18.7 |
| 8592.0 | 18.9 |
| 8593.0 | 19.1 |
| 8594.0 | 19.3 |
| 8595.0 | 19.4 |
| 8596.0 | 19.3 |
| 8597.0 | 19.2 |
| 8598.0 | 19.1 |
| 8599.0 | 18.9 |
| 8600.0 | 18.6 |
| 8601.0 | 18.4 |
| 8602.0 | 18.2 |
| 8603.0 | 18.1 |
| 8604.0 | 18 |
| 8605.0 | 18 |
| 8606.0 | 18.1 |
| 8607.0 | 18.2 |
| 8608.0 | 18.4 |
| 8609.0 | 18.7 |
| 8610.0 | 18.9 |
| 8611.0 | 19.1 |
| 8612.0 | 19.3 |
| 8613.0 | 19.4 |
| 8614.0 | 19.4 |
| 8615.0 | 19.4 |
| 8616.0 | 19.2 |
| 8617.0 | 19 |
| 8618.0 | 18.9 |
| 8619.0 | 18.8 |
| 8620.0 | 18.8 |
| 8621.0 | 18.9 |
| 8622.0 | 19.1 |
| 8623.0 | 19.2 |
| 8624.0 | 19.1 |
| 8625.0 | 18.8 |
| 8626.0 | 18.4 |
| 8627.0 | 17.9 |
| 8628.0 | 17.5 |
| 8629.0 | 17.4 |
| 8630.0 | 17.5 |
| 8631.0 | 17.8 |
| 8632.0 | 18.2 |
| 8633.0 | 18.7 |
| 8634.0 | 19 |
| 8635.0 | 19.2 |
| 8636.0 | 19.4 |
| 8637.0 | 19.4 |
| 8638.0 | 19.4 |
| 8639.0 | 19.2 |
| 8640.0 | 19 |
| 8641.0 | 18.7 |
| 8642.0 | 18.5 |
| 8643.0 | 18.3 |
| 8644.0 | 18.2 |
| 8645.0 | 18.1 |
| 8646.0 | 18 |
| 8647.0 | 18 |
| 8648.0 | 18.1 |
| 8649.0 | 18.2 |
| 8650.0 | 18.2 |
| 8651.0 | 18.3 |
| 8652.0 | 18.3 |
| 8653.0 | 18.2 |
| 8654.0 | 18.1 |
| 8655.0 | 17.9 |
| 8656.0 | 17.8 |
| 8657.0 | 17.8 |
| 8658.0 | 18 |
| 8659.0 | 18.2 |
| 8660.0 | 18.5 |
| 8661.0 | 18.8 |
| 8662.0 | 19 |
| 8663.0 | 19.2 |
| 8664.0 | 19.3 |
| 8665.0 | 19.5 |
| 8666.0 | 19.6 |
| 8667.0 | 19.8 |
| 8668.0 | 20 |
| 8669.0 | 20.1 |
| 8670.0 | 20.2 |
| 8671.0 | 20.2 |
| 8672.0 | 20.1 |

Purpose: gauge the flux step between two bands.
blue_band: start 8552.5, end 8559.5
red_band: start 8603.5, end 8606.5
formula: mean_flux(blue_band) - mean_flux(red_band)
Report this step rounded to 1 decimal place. 1.8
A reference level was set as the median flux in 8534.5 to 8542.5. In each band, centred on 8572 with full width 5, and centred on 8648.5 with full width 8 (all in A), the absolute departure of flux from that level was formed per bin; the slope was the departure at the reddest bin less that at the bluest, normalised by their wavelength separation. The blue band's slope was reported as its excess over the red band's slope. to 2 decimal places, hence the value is 0.10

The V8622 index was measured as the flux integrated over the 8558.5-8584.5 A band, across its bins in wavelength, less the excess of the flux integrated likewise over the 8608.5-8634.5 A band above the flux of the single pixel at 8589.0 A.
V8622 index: 36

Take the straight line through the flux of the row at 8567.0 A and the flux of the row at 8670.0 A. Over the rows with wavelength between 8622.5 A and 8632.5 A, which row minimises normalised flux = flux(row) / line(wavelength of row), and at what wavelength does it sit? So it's 8629.0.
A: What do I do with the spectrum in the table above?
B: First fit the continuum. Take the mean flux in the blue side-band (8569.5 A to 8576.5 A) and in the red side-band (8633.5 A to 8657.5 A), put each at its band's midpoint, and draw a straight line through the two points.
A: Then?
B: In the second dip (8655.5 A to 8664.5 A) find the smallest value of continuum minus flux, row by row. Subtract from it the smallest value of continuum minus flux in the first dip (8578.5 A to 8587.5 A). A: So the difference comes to -1.1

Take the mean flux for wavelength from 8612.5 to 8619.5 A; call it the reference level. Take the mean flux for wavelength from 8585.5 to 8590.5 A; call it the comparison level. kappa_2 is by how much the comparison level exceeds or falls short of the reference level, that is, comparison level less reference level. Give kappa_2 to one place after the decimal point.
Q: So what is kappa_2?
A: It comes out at -0.9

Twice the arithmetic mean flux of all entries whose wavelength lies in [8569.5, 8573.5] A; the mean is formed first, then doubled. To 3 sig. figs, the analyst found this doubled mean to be 38.7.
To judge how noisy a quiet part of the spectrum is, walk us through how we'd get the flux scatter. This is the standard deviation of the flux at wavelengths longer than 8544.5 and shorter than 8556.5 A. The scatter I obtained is 0.16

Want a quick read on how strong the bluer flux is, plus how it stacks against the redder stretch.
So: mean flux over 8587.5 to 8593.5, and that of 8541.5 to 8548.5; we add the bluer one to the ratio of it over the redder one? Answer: 20.6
